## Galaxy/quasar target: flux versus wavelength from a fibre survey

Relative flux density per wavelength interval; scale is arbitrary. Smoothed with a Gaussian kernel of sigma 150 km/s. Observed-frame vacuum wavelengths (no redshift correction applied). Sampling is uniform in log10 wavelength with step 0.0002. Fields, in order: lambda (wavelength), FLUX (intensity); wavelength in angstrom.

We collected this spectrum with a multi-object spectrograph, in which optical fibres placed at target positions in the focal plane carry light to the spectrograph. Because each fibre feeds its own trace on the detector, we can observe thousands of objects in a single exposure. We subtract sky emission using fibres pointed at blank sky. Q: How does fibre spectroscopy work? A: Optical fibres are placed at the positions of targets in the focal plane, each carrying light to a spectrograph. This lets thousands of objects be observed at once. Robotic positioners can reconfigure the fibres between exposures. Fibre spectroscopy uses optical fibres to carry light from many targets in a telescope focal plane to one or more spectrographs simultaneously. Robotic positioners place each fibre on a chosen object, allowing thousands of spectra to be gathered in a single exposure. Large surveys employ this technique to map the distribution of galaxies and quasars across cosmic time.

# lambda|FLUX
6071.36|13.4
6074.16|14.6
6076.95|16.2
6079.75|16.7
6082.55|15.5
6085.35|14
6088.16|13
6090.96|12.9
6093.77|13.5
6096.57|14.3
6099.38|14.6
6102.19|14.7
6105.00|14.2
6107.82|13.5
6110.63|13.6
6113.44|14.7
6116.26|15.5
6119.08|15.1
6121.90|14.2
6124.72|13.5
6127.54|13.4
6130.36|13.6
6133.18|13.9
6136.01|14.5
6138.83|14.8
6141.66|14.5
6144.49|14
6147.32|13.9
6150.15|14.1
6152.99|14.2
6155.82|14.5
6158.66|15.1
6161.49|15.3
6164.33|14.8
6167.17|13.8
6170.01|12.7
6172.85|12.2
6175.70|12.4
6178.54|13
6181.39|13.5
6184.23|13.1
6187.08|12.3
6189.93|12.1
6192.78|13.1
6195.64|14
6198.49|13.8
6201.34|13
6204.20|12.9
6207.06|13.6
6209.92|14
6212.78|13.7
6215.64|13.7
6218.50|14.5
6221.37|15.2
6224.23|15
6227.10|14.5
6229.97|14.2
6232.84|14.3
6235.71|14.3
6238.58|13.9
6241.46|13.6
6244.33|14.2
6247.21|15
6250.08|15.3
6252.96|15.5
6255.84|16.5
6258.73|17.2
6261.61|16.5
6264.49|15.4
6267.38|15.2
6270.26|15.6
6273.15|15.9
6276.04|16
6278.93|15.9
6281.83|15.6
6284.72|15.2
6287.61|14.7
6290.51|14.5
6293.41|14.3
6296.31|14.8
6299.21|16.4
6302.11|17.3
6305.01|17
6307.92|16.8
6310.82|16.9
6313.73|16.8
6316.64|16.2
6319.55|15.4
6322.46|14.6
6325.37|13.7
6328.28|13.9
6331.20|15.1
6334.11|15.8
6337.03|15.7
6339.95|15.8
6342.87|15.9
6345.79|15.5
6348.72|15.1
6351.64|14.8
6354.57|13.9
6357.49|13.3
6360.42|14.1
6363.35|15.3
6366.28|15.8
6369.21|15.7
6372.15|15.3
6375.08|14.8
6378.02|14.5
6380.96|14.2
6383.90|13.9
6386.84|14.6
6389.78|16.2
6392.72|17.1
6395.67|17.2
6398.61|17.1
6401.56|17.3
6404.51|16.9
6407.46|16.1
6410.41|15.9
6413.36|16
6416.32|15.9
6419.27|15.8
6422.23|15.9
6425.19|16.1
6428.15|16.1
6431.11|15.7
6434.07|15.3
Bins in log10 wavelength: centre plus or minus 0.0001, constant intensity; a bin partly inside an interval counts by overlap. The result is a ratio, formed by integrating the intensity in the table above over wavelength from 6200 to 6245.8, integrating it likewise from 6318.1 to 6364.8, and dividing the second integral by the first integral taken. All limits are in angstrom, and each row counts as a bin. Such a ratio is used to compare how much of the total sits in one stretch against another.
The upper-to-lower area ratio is 1.08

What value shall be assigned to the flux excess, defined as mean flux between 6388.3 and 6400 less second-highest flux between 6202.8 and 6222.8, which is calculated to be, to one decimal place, 2.4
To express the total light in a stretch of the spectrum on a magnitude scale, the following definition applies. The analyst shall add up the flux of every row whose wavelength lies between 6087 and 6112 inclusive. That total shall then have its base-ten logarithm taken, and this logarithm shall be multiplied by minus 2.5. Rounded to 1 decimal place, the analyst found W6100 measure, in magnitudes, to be -5.2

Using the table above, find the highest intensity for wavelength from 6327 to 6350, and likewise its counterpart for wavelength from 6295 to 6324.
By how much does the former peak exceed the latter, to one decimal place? -1.4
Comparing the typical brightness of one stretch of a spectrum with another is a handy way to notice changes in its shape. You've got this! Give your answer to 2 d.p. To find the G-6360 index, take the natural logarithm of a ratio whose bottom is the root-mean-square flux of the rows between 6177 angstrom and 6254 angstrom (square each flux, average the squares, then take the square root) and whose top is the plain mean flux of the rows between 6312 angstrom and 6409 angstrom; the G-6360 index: 0.10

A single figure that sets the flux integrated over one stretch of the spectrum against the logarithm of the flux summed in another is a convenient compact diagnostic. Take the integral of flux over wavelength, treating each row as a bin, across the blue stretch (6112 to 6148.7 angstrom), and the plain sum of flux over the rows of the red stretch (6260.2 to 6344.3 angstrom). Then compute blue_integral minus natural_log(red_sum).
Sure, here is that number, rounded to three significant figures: 518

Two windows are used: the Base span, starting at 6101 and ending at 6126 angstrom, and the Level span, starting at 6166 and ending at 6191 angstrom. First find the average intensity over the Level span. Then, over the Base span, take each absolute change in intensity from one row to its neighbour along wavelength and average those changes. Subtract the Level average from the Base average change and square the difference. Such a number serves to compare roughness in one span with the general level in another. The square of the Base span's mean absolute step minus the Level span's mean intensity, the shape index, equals 147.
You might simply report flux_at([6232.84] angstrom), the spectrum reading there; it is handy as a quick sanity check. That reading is 14.3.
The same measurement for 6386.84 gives 14.6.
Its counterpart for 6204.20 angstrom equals 12.9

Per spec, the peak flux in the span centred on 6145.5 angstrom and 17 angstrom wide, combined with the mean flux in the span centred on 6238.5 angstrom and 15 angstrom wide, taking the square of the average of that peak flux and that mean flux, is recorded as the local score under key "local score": 208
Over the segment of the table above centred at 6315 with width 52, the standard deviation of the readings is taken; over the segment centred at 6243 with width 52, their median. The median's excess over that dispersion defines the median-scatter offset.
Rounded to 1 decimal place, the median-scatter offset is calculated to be 13.9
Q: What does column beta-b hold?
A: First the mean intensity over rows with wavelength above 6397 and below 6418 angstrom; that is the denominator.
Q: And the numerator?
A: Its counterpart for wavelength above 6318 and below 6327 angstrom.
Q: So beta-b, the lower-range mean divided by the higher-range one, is 0.89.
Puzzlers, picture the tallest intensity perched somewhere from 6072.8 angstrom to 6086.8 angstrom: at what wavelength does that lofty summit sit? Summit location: 6079.75 angstrom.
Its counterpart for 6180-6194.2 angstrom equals 6181.39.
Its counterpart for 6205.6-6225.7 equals 6221.37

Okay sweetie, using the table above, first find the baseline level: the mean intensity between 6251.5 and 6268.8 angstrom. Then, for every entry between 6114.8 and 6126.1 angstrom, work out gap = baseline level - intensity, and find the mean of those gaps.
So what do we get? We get 1.5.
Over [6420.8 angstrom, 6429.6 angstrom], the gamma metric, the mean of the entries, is 16.0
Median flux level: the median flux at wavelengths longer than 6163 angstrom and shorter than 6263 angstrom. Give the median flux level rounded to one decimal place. 13.9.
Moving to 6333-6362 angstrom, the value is 15.3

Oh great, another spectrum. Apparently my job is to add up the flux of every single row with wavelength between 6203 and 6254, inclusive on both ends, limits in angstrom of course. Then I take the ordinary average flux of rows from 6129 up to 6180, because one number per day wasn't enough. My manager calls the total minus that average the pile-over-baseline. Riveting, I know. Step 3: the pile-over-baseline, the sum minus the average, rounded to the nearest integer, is 243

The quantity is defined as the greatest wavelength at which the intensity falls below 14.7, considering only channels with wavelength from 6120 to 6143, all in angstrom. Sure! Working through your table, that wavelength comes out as 6141.66 angstrom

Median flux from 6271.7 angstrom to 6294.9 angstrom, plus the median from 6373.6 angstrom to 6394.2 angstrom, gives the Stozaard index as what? 30.0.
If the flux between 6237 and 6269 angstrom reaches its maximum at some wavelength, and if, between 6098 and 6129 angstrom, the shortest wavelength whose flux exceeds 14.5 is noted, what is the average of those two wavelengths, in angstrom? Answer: 6179.1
